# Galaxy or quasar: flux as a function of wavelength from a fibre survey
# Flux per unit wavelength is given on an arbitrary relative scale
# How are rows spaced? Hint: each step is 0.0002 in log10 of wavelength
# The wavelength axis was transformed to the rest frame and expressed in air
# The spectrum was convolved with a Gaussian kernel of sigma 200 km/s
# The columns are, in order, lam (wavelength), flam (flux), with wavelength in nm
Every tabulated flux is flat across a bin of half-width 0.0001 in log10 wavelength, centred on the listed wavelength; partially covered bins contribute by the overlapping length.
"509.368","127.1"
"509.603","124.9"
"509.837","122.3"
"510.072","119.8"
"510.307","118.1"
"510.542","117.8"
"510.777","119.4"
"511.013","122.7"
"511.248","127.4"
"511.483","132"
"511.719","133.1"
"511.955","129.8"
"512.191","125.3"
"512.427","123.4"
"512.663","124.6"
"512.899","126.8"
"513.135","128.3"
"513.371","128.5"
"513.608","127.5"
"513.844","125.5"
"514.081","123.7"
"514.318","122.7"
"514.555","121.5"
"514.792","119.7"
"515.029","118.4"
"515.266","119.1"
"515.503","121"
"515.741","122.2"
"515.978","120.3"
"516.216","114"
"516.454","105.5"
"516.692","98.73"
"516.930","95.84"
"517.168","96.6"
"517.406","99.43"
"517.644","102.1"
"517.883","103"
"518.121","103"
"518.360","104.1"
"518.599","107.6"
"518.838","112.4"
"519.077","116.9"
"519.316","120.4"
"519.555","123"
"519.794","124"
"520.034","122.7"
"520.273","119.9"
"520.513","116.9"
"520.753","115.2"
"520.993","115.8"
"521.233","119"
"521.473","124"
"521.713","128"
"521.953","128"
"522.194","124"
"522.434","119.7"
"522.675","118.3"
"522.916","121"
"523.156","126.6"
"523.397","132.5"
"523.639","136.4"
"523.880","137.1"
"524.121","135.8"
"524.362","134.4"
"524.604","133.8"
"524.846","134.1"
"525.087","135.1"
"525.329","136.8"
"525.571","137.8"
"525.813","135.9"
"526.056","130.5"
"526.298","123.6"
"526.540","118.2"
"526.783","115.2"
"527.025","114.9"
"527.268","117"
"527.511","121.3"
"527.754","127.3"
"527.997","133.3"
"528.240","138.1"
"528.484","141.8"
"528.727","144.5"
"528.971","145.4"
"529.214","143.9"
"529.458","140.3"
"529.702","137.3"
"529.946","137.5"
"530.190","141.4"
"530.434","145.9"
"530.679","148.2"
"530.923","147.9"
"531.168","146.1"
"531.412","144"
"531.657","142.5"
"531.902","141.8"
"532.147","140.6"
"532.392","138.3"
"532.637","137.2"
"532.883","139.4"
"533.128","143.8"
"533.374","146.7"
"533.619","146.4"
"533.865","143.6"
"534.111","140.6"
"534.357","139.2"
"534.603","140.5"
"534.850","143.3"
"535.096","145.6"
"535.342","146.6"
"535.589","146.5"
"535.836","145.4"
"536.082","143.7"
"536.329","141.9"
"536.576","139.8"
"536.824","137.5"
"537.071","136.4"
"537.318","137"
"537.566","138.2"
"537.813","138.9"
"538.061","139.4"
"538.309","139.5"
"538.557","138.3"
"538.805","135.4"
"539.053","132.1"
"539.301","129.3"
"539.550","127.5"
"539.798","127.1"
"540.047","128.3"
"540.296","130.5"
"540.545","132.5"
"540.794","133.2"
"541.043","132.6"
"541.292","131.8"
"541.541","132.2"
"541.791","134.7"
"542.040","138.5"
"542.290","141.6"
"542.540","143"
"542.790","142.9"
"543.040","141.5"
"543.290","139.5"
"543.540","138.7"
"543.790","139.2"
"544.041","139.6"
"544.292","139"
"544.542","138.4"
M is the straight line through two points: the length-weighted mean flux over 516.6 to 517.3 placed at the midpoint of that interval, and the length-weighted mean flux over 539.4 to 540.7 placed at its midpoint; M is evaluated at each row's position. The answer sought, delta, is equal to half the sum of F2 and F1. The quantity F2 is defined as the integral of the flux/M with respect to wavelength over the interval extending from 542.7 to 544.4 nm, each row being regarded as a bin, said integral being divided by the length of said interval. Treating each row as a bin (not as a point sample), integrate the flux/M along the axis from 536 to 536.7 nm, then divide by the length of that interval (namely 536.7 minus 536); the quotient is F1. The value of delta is 1.09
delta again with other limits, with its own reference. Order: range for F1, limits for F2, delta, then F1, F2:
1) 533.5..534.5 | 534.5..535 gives 1.17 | 1.18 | 1.17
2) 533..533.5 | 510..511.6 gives 1.30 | 1.21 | 1.38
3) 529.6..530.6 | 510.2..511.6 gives 1.30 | 1.22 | 1.39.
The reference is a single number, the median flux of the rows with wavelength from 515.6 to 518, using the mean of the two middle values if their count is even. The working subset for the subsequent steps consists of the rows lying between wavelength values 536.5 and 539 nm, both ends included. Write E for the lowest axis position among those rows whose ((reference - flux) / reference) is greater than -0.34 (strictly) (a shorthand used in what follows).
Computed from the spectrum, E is 537.071 nm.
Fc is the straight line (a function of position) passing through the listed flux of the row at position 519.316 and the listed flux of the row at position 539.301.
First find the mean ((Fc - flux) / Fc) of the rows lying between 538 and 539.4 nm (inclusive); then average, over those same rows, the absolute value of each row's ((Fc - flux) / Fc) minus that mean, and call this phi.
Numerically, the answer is 0.028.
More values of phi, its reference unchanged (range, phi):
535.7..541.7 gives 0.039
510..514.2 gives 0.029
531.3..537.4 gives 0.023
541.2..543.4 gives 0.026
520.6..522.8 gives 0.034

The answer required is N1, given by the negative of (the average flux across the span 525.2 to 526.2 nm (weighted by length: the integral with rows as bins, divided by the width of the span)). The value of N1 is -135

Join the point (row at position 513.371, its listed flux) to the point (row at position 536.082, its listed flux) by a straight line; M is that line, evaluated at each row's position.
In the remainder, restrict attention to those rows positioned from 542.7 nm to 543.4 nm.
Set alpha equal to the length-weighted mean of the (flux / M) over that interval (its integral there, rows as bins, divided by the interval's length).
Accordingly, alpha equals 0.95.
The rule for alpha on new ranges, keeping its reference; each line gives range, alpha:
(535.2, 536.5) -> 1.01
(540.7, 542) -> 0.91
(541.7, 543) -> 0.95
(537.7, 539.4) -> 0.94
